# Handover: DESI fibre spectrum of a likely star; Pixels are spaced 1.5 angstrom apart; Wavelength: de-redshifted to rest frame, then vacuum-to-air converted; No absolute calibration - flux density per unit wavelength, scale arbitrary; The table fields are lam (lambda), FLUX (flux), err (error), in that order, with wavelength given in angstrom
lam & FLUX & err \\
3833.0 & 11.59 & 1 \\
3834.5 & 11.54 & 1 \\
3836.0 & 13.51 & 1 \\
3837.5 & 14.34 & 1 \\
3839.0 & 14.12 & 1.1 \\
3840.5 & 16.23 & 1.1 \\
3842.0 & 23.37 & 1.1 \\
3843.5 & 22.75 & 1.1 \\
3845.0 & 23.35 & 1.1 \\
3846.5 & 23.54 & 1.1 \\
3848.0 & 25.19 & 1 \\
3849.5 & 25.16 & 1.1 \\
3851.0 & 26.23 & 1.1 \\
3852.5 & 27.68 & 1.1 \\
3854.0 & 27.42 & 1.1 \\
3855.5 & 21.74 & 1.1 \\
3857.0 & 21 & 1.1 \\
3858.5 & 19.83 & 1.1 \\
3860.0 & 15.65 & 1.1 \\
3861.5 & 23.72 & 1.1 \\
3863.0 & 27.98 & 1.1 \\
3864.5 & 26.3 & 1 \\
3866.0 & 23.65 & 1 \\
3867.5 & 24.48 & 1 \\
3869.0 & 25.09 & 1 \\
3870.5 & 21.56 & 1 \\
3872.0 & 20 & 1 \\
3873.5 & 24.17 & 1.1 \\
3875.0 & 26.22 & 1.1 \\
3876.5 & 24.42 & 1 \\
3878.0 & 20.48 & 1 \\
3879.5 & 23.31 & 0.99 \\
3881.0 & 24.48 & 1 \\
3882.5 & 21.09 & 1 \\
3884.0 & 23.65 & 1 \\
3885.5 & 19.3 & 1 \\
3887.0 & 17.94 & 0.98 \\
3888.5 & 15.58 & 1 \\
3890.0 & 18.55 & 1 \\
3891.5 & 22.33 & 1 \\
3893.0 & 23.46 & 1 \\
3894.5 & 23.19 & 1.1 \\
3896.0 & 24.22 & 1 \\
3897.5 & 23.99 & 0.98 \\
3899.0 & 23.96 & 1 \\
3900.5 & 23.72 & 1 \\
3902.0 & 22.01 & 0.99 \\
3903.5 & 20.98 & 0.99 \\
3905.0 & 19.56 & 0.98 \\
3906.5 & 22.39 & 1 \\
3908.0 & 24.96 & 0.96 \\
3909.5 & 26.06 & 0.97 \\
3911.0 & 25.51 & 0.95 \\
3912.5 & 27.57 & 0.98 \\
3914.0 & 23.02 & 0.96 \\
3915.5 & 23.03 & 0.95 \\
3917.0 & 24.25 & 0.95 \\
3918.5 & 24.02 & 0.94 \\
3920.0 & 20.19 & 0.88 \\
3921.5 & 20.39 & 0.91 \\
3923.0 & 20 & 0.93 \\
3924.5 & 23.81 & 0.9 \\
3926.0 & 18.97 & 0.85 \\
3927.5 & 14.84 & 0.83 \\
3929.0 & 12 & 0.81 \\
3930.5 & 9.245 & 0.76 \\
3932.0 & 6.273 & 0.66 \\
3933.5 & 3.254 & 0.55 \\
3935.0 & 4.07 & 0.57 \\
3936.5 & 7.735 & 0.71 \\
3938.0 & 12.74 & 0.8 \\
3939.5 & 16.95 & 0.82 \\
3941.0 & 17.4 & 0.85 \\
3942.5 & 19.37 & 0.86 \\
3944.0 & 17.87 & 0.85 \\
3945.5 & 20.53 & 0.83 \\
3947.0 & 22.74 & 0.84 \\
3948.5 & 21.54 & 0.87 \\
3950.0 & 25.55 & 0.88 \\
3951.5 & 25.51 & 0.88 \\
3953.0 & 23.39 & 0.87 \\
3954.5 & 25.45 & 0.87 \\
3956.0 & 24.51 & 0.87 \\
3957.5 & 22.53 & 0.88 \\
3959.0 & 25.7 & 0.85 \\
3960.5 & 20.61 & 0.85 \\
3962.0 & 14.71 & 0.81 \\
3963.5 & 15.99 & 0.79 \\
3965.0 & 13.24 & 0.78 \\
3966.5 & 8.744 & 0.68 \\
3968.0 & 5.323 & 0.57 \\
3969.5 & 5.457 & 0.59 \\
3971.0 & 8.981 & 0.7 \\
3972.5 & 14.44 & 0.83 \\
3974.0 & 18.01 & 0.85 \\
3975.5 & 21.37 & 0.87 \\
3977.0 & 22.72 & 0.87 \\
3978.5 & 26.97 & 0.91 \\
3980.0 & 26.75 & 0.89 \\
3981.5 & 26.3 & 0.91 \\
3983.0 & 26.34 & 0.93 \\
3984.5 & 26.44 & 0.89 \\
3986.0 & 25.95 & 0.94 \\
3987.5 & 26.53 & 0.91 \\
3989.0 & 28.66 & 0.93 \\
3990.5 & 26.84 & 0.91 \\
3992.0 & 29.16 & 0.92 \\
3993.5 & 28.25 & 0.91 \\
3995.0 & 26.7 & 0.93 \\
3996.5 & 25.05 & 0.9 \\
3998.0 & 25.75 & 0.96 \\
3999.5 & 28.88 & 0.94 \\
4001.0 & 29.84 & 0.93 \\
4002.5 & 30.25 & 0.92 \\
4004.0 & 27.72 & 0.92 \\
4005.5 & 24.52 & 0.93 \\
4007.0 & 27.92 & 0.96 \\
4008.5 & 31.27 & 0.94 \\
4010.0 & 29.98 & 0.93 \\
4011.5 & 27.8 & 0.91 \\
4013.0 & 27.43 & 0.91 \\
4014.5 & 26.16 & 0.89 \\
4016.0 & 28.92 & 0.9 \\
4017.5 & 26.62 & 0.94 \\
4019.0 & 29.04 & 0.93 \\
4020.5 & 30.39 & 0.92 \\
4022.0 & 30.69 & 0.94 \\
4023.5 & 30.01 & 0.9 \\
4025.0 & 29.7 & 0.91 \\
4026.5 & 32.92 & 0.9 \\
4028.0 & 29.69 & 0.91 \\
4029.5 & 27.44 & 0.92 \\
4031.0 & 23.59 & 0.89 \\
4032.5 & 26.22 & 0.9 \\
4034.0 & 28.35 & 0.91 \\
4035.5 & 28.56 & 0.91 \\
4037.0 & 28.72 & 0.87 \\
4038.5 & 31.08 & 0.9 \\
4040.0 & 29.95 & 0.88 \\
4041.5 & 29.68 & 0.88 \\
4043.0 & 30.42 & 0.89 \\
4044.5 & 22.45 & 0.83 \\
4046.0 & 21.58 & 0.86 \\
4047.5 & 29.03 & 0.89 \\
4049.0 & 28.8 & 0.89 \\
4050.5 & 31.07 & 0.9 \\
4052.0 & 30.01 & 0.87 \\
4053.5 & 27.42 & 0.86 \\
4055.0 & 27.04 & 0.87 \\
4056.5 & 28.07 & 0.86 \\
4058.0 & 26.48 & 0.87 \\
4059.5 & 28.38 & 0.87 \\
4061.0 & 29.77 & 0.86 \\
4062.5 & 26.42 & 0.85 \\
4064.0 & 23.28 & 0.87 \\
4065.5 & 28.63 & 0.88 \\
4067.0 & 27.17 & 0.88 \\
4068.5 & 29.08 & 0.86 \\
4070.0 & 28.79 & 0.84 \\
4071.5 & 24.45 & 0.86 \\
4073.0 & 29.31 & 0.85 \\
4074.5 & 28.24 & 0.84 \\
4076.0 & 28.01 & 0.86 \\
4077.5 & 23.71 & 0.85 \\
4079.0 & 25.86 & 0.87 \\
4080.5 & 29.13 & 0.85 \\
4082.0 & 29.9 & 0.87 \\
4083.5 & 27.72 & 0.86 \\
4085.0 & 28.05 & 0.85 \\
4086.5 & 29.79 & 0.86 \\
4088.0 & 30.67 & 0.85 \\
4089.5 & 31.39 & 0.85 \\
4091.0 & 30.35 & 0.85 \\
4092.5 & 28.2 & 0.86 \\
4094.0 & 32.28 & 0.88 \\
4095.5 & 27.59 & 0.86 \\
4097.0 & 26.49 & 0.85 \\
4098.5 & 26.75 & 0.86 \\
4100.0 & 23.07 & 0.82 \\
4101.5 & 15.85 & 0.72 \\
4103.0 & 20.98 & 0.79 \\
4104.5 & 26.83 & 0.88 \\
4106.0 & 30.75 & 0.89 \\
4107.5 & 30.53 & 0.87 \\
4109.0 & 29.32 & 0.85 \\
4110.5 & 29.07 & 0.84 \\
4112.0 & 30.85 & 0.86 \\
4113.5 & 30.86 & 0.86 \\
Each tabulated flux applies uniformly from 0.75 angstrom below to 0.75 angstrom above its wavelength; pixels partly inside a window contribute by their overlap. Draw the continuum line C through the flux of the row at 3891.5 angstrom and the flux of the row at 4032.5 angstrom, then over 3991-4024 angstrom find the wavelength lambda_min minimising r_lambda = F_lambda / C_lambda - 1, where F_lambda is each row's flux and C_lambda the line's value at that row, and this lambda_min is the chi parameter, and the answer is 4005.5 angstrom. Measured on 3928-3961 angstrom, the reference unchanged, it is 3933.5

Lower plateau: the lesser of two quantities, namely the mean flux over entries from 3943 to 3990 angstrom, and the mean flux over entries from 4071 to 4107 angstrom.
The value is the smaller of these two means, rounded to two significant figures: 21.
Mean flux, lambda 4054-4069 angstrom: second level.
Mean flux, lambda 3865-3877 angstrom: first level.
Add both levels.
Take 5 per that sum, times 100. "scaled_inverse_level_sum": 9.8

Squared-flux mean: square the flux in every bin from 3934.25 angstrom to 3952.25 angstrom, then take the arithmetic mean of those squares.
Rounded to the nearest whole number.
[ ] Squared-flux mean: 352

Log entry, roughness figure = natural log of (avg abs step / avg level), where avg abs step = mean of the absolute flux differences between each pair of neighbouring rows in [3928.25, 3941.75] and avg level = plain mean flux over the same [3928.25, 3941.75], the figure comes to -1.2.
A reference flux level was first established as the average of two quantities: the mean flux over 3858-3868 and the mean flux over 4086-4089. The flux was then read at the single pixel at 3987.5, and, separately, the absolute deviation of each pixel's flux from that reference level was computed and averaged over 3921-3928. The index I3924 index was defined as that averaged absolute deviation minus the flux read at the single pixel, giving -19.5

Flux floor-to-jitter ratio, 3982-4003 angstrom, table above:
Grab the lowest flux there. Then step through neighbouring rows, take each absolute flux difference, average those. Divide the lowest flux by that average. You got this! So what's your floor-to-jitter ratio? 19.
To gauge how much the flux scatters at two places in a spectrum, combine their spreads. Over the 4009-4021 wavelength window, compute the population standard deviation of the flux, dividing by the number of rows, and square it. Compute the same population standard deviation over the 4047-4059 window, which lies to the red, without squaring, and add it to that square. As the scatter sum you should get 3.5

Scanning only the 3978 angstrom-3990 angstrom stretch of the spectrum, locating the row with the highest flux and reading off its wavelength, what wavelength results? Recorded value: 3989.0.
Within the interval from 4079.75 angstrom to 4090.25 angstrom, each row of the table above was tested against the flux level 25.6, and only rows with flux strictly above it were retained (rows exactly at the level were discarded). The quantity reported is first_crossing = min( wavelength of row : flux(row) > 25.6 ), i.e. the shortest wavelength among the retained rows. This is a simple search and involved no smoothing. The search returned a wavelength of 4080.5 angstrom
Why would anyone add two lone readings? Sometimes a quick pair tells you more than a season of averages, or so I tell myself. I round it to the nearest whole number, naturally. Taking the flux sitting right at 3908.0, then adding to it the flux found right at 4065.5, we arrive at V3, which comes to 54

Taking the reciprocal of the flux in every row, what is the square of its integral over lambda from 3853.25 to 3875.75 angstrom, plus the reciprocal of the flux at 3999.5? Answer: 1.0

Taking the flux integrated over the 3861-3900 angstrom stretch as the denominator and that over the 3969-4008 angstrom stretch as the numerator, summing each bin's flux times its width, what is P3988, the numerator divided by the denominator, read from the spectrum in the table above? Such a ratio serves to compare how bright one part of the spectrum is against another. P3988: 1.1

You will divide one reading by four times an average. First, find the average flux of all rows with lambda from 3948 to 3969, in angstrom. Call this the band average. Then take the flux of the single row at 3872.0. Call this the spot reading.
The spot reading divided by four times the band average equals 0.26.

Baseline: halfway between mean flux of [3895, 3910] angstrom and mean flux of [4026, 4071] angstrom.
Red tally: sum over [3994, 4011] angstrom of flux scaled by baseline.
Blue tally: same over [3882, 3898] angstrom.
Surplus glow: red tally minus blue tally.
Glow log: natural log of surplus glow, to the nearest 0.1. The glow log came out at 1.1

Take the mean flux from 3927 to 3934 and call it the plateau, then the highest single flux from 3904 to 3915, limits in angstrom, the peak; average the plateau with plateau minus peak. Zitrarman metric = -4.7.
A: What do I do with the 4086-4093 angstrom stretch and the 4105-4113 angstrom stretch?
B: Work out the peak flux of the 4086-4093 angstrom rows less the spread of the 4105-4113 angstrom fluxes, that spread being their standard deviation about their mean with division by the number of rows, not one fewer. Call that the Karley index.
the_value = 30.6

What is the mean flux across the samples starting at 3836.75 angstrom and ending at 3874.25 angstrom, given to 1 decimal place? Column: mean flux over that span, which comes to 22.6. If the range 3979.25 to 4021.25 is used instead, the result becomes 27.7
